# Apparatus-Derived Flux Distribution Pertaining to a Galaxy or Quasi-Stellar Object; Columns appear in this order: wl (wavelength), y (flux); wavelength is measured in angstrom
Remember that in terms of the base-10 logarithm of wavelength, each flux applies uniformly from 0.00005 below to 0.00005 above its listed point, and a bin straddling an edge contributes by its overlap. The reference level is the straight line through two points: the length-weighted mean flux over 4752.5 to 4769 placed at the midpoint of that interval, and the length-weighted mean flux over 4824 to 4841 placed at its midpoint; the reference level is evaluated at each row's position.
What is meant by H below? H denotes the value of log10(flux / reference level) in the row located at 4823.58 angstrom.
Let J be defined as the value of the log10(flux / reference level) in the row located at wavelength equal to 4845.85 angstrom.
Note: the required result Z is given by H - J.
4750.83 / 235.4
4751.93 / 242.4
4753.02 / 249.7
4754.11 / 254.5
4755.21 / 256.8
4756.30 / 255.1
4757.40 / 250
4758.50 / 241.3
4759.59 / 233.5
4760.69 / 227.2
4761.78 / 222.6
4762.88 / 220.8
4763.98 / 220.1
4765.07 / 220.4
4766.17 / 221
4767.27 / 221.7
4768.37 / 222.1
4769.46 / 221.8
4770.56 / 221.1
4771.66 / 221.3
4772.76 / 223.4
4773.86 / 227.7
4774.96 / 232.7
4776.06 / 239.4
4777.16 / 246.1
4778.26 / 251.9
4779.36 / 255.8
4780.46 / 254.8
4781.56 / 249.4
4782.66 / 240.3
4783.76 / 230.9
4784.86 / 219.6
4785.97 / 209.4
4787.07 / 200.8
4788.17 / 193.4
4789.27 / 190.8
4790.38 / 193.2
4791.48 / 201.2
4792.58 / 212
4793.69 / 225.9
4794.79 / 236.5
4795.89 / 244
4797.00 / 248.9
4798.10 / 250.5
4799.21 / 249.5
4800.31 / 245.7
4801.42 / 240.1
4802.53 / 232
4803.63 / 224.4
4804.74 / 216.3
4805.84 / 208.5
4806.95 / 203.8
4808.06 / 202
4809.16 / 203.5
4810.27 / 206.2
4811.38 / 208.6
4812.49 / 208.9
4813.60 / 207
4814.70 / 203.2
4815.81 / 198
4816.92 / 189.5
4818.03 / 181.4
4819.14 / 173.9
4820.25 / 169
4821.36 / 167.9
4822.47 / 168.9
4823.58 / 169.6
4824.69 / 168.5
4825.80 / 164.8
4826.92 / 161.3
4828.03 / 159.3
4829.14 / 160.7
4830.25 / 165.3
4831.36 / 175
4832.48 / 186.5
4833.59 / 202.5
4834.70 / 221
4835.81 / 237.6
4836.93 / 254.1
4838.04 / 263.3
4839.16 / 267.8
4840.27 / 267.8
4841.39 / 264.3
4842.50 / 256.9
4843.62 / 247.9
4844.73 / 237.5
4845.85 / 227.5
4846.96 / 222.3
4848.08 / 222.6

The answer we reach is -0.15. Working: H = -0.088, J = 0.06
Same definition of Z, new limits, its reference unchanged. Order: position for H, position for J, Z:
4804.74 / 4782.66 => -0.03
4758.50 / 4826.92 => 0.12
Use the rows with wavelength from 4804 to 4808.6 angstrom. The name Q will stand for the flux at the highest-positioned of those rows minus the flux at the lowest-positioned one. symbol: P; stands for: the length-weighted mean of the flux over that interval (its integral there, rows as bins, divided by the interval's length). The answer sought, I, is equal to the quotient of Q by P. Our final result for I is -0.07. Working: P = 208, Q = -14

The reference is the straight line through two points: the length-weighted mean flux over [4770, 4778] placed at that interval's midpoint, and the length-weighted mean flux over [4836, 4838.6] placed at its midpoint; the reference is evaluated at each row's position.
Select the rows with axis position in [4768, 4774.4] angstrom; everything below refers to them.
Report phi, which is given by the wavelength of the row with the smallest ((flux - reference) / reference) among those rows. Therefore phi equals 4771.66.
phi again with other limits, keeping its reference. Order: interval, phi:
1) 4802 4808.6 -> 4808.06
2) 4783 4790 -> 4789.27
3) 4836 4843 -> 4836.93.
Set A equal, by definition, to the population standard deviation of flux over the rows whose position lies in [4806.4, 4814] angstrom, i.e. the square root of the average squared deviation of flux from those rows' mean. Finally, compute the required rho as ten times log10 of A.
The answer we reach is 3.9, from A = 2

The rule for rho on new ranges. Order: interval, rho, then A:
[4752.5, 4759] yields 7.1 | 5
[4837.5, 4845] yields 10.2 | 11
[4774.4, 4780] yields 9.2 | 8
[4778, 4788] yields 12.9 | 20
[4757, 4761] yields 9.3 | 9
